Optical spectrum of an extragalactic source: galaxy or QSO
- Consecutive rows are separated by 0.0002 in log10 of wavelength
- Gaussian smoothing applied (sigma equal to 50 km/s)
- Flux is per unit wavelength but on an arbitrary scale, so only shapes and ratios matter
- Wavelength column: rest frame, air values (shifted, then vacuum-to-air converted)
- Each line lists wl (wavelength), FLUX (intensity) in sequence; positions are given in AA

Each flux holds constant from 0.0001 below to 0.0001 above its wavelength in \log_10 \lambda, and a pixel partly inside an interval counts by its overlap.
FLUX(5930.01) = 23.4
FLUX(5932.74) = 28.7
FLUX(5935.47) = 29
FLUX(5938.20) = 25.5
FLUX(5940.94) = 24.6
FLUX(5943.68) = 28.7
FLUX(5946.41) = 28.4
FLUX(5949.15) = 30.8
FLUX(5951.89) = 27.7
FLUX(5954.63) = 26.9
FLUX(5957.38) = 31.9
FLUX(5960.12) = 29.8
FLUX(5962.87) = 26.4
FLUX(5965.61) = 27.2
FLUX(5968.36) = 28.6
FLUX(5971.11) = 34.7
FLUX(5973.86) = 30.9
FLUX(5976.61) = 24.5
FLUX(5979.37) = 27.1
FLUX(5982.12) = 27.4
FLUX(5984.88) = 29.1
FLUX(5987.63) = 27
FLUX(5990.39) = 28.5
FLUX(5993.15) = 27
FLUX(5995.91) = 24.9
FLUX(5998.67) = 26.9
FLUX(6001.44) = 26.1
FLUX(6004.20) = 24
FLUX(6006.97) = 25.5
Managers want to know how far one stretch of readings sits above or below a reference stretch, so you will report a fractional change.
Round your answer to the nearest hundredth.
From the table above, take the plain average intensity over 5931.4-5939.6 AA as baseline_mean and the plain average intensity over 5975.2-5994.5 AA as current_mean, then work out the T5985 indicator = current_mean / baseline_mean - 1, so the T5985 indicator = -0.02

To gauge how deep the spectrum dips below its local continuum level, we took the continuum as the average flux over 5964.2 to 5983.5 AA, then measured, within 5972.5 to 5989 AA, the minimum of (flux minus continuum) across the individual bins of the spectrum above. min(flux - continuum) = -4.1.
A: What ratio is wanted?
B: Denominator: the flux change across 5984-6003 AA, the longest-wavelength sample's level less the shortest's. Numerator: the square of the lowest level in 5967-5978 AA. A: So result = -200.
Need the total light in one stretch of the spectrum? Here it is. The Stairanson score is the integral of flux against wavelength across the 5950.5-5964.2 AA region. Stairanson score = 391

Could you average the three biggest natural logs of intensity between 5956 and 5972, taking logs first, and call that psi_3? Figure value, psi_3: 3.47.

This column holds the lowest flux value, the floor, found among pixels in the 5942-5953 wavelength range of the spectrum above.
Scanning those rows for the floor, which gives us 27.7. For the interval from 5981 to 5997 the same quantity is 24.9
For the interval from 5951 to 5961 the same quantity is 26.9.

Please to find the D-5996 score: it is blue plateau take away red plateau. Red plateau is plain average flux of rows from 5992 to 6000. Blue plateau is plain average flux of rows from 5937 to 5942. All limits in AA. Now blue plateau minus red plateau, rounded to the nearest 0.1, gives -1.2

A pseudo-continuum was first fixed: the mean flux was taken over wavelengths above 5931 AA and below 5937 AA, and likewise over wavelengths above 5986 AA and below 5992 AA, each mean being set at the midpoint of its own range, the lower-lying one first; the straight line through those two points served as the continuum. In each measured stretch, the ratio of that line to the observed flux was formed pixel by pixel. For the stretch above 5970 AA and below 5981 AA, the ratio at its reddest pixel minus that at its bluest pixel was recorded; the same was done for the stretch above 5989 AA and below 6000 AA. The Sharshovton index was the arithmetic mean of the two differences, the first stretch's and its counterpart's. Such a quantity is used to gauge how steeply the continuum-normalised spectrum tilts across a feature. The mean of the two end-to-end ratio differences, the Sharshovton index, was 0.14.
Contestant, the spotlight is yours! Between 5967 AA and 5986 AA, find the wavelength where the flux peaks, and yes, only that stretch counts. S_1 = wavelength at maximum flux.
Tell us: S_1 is 5971.11 AA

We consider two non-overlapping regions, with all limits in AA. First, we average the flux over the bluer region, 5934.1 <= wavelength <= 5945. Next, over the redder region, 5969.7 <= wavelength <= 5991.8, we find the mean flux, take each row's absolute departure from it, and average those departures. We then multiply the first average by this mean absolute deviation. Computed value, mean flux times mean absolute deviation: 59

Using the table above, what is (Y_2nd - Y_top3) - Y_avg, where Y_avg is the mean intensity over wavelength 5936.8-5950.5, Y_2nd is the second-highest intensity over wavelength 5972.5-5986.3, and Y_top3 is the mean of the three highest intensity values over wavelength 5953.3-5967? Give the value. -28.1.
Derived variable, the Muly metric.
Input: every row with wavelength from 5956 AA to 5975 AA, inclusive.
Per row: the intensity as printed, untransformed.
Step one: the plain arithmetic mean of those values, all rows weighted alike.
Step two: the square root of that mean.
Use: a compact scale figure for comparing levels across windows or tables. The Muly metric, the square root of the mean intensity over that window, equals 5.47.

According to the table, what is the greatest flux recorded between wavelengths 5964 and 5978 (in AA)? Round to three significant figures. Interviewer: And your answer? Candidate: 34.7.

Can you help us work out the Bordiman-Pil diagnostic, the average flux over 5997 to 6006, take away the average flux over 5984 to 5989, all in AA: -2.4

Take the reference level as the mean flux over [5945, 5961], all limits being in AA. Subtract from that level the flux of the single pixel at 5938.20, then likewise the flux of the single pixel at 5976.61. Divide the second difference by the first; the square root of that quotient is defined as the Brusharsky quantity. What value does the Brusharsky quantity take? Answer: 1.1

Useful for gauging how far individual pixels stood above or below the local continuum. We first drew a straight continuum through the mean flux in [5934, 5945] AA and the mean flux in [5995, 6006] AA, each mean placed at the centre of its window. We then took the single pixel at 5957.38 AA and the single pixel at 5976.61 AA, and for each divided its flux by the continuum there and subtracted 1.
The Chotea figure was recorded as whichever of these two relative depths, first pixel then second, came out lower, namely -0.06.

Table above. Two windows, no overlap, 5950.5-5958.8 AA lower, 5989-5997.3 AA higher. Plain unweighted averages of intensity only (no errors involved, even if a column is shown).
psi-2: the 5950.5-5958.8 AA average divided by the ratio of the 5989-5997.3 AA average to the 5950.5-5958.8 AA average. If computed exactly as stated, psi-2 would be 31.0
